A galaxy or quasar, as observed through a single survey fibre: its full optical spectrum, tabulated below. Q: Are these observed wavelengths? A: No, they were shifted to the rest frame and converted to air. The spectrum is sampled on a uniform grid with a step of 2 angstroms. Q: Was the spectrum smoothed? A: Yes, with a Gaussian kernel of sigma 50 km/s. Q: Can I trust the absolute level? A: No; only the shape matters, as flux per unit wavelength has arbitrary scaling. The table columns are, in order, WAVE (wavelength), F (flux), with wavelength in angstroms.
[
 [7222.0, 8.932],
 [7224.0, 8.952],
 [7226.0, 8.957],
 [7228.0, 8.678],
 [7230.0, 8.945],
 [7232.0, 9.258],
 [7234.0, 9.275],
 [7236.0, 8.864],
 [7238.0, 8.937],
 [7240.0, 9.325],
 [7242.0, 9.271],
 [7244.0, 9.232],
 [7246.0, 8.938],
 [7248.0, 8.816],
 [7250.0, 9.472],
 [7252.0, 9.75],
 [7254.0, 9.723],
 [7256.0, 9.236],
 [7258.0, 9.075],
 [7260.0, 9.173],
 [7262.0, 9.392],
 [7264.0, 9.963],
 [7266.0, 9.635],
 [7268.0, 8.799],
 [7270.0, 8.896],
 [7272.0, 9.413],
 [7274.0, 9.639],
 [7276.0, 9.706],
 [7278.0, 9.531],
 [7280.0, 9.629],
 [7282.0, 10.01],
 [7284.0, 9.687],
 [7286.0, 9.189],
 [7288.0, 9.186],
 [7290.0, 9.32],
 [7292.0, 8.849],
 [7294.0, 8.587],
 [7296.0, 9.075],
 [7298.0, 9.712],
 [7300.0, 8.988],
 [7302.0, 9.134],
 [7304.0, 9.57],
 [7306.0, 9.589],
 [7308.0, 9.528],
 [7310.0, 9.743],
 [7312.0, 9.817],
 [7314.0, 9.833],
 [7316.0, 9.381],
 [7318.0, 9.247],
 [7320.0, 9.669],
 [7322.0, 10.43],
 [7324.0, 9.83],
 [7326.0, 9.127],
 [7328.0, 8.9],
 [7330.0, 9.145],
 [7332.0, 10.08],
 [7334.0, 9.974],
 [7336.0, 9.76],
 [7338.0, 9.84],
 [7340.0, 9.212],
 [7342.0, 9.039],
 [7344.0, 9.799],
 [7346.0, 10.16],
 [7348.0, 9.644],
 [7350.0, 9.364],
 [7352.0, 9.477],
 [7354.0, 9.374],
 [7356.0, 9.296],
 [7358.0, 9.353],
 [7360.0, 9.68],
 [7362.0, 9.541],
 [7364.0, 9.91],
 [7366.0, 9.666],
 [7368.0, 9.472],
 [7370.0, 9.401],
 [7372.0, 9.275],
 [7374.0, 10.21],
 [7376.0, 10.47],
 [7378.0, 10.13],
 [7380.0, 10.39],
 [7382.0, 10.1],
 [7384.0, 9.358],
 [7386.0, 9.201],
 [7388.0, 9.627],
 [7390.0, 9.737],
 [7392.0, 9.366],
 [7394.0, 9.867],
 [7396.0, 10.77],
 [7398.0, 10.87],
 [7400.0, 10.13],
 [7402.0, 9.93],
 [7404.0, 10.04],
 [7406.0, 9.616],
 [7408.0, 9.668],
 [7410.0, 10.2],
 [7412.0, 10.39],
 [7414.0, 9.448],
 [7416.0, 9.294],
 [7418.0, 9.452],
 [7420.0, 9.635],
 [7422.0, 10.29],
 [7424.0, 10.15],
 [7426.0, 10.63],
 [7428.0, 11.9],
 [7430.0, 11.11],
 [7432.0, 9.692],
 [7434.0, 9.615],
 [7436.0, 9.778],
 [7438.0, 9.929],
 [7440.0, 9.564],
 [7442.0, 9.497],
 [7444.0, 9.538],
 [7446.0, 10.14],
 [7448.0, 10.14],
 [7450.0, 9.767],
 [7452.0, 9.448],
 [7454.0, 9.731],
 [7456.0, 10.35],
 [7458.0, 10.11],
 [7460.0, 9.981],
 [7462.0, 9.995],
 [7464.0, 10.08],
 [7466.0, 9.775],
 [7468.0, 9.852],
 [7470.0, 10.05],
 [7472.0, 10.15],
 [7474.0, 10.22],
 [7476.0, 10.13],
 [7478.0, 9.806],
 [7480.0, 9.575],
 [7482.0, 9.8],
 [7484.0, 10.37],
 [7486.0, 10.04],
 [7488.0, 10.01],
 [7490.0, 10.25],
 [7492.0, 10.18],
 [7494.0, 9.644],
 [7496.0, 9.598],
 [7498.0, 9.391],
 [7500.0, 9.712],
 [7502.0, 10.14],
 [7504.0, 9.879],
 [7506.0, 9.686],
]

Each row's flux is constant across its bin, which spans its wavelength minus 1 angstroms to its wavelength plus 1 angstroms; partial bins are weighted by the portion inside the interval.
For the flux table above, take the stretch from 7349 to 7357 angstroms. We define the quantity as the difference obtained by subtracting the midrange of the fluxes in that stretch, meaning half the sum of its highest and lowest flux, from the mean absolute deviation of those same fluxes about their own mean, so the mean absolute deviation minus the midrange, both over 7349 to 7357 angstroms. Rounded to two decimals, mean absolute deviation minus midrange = -9.34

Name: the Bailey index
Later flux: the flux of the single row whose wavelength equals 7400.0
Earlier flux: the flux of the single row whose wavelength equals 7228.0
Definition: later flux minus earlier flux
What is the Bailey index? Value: 1.5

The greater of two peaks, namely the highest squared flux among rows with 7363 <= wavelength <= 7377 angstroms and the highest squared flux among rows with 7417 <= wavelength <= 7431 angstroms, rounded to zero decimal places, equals 142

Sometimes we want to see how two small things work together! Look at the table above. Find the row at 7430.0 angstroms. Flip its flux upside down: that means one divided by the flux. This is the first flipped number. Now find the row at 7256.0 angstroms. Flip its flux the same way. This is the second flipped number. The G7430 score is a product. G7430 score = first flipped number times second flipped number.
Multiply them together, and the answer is 0.0097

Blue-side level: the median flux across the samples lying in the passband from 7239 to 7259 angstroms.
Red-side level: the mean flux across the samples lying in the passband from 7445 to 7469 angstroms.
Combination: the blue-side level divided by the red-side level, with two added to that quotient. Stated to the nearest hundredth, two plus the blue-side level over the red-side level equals 2.93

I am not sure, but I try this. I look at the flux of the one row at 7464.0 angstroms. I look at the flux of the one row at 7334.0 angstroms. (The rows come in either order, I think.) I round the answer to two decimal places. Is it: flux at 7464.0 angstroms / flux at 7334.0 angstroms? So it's 1.01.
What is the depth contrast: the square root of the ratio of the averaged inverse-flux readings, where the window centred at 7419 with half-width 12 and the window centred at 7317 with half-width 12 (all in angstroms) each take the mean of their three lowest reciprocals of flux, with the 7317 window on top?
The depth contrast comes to 1.06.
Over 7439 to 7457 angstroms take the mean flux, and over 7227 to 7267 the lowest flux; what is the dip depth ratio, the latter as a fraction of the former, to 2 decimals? 0.89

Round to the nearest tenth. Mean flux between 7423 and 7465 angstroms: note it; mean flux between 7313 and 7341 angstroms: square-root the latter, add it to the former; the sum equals 13.2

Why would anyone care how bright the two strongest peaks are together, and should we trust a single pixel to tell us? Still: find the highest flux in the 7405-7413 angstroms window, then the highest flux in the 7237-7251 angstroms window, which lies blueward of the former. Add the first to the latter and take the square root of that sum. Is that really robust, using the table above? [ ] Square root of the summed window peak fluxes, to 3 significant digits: 4.46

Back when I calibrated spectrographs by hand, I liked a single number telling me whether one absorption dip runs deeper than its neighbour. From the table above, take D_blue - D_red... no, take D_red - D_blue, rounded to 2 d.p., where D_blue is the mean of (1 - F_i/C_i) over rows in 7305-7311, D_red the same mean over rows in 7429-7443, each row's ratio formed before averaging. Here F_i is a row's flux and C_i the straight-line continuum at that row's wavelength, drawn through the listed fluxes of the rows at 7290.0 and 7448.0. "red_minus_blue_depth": 0.04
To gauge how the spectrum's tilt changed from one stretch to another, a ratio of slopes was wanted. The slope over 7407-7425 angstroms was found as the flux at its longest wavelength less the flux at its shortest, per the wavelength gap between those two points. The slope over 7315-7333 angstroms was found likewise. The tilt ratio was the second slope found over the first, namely 1.5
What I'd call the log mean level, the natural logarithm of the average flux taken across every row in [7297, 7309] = 2.24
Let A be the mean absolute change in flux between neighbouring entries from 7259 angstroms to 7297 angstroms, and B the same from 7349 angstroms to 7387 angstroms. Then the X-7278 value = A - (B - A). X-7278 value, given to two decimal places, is 0.37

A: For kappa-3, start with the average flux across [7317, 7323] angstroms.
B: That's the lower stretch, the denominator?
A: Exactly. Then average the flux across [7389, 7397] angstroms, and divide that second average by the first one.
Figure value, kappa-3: 1.02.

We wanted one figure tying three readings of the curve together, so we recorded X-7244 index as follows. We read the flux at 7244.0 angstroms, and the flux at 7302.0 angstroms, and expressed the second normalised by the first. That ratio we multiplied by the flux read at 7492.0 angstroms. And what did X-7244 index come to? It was 10.07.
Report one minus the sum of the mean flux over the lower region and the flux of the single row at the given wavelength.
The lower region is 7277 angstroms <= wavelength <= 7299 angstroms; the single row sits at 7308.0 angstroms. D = -17.9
